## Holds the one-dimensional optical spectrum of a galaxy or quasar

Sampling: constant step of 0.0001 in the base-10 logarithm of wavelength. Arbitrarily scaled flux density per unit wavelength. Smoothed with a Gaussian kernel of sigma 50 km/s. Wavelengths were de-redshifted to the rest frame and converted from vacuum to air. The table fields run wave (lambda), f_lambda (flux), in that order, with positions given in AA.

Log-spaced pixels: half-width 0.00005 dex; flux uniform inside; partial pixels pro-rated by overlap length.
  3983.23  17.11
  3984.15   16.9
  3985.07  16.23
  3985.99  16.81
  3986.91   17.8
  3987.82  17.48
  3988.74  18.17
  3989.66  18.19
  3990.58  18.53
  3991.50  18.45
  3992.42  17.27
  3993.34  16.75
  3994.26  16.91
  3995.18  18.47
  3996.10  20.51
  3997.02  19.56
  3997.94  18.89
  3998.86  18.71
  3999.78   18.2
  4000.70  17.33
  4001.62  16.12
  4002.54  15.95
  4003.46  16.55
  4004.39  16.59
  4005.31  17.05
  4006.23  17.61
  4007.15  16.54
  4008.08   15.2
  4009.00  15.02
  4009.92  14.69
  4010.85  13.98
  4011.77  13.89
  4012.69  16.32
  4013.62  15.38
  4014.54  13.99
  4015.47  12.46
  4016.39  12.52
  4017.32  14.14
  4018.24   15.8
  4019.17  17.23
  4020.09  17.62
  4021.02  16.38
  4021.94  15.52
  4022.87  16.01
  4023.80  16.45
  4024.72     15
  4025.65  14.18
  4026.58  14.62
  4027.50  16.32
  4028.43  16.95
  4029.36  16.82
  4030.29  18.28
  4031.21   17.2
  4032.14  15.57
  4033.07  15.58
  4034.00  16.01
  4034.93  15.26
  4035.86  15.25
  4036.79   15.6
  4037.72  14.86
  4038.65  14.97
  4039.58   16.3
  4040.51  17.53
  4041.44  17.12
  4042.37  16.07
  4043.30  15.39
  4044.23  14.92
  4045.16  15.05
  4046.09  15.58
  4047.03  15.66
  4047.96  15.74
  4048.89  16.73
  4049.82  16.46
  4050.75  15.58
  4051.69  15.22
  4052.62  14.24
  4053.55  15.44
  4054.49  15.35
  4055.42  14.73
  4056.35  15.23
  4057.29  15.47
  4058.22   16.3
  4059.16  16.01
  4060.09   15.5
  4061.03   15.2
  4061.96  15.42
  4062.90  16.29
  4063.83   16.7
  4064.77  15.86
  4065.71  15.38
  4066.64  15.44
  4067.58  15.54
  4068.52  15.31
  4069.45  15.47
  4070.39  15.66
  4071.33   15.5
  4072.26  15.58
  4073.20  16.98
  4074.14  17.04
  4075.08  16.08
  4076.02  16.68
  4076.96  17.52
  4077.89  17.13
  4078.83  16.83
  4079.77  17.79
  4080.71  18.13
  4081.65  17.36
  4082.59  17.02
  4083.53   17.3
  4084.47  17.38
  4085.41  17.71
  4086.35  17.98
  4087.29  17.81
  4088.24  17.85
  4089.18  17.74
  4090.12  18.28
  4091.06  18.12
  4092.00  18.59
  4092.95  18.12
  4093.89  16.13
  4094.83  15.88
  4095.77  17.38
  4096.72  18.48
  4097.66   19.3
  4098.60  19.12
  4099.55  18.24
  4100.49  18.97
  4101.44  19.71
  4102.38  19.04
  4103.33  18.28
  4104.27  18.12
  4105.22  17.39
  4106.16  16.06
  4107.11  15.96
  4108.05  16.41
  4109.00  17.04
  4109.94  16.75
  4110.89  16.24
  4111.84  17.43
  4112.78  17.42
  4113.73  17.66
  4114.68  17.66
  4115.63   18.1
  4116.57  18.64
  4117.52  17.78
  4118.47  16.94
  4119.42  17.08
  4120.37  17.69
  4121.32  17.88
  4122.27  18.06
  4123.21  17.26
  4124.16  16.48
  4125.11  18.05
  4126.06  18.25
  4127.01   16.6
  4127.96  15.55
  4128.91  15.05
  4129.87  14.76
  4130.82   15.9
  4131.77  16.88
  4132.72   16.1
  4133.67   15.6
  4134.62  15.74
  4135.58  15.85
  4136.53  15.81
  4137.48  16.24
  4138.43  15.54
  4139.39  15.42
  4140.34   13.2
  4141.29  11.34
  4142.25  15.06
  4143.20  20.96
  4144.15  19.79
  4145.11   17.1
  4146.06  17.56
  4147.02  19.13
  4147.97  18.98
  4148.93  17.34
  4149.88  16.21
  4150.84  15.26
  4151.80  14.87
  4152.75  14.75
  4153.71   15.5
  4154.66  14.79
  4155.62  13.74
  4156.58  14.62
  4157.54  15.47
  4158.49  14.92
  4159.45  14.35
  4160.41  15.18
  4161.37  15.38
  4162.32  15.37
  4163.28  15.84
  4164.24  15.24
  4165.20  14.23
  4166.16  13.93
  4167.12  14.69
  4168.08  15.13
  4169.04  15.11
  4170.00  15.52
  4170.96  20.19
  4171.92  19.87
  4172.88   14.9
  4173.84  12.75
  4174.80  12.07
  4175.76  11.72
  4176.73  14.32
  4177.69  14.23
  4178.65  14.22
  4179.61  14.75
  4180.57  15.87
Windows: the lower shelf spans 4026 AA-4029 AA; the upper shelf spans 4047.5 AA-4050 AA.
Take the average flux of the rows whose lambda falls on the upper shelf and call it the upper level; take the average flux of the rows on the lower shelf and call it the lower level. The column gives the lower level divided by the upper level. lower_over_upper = 0.98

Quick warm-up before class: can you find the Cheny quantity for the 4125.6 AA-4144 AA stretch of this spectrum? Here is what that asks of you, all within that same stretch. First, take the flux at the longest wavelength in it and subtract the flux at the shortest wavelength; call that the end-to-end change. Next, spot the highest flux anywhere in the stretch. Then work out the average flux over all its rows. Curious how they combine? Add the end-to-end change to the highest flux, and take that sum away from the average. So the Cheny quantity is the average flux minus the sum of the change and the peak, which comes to -8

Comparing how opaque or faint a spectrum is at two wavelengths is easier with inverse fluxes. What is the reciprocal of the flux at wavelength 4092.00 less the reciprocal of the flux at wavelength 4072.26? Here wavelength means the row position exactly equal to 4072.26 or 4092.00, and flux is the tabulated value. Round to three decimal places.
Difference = -0.010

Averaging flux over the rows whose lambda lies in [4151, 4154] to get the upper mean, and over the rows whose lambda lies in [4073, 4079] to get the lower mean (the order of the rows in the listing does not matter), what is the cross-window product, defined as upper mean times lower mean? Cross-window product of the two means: 254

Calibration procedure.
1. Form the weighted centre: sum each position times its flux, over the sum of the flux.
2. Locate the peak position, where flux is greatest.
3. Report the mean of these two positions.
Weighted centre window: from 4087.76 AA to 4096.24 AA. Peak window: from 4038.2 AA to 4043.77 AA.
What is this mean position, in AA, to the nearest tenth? 4066.2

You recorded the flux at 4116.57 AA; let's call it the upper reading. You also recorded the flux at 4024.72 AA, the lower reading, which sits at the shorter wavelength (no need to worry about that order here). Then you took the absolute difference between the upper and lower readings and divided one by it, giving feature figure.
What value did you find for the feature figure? 0.27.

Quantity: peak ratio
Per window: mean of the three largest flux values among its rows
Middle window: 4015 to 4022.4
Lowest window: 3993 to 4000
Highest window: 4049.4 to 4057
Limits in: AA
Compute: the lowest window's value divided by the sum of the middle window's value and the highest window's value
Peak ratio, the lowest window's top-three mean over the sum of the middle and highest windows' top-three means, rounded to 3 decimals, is 0.597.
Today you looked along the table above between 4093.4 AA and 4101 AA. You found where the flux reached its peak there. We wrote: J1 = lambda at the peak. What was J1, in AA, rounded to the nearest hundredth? 4097.66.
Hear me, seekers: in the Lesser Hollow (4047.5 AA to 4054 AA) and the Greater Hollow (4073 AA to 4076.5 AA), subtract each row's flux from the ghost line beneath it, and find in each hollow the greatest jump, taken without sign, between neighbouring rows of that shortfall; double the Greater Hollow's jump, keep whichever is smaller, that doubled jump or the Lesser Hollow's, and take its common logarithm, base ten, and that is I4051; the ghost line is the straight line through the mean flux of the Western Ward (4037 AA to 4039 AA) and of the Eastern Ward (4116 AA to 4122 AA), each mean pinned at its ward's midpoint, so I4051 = 0.068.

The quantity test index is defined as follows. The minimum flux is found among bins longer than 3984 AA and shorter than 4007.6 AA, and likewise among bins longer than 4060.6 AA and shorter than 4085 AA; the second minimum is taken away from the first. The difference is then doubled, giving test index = 1.5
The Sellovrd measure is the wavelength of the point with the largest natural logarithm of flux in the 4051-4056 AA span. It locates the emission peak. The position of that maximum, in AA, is 4053.55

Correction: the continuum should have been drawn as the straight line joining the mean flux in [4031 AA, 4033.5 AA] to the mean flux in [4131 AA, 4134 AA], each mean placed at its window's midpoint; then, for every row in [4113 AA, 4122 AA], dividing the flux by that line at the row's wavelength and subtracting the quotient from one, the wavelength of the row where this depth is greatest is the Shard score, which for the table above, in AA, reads 4118.47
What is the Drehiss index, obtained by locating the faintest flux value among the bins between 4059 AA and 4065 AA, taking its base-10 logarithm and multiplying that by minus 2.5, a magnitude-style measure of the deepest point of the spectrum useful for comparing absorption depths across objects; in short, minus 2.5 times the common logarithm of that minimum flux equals -2.95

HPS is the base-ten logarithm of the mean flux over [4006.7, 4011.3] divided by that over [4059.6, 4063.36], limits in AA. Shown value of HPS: -0.015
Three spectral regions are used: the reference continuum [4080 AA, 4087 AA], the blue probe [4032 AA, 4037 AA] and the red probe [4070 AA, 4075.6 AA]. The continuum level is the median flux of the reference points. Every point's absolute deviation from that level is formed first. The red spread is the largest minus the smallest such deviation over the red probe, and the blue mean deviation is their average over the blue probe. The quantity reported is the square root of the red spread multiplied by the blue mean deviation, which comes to 1.68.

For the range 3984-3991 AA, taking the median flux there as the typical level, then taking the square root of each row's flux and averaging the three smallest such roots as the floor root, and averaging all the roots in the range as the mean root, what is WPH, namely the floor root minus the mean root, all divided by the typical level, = -0.0059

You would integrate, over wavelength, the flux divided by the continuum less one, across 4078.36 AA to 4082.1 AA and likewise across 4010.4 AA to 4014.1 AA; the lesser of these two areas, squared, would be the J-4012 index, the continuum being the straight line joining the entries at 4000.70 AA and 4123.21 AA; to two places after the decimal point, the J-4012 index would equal 0.27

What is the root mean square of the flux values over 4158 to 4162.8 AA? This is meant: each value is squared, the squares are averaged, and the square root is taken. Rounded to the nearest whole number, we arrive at 15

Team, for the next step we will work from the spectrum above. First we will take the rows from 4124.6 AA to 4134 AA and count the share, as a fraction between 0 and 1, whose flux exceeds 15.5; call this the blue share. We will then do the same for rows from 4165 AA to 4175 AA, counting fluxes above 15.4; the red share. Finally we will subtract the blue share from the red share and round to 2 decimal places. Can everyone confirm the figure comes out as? -0.53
